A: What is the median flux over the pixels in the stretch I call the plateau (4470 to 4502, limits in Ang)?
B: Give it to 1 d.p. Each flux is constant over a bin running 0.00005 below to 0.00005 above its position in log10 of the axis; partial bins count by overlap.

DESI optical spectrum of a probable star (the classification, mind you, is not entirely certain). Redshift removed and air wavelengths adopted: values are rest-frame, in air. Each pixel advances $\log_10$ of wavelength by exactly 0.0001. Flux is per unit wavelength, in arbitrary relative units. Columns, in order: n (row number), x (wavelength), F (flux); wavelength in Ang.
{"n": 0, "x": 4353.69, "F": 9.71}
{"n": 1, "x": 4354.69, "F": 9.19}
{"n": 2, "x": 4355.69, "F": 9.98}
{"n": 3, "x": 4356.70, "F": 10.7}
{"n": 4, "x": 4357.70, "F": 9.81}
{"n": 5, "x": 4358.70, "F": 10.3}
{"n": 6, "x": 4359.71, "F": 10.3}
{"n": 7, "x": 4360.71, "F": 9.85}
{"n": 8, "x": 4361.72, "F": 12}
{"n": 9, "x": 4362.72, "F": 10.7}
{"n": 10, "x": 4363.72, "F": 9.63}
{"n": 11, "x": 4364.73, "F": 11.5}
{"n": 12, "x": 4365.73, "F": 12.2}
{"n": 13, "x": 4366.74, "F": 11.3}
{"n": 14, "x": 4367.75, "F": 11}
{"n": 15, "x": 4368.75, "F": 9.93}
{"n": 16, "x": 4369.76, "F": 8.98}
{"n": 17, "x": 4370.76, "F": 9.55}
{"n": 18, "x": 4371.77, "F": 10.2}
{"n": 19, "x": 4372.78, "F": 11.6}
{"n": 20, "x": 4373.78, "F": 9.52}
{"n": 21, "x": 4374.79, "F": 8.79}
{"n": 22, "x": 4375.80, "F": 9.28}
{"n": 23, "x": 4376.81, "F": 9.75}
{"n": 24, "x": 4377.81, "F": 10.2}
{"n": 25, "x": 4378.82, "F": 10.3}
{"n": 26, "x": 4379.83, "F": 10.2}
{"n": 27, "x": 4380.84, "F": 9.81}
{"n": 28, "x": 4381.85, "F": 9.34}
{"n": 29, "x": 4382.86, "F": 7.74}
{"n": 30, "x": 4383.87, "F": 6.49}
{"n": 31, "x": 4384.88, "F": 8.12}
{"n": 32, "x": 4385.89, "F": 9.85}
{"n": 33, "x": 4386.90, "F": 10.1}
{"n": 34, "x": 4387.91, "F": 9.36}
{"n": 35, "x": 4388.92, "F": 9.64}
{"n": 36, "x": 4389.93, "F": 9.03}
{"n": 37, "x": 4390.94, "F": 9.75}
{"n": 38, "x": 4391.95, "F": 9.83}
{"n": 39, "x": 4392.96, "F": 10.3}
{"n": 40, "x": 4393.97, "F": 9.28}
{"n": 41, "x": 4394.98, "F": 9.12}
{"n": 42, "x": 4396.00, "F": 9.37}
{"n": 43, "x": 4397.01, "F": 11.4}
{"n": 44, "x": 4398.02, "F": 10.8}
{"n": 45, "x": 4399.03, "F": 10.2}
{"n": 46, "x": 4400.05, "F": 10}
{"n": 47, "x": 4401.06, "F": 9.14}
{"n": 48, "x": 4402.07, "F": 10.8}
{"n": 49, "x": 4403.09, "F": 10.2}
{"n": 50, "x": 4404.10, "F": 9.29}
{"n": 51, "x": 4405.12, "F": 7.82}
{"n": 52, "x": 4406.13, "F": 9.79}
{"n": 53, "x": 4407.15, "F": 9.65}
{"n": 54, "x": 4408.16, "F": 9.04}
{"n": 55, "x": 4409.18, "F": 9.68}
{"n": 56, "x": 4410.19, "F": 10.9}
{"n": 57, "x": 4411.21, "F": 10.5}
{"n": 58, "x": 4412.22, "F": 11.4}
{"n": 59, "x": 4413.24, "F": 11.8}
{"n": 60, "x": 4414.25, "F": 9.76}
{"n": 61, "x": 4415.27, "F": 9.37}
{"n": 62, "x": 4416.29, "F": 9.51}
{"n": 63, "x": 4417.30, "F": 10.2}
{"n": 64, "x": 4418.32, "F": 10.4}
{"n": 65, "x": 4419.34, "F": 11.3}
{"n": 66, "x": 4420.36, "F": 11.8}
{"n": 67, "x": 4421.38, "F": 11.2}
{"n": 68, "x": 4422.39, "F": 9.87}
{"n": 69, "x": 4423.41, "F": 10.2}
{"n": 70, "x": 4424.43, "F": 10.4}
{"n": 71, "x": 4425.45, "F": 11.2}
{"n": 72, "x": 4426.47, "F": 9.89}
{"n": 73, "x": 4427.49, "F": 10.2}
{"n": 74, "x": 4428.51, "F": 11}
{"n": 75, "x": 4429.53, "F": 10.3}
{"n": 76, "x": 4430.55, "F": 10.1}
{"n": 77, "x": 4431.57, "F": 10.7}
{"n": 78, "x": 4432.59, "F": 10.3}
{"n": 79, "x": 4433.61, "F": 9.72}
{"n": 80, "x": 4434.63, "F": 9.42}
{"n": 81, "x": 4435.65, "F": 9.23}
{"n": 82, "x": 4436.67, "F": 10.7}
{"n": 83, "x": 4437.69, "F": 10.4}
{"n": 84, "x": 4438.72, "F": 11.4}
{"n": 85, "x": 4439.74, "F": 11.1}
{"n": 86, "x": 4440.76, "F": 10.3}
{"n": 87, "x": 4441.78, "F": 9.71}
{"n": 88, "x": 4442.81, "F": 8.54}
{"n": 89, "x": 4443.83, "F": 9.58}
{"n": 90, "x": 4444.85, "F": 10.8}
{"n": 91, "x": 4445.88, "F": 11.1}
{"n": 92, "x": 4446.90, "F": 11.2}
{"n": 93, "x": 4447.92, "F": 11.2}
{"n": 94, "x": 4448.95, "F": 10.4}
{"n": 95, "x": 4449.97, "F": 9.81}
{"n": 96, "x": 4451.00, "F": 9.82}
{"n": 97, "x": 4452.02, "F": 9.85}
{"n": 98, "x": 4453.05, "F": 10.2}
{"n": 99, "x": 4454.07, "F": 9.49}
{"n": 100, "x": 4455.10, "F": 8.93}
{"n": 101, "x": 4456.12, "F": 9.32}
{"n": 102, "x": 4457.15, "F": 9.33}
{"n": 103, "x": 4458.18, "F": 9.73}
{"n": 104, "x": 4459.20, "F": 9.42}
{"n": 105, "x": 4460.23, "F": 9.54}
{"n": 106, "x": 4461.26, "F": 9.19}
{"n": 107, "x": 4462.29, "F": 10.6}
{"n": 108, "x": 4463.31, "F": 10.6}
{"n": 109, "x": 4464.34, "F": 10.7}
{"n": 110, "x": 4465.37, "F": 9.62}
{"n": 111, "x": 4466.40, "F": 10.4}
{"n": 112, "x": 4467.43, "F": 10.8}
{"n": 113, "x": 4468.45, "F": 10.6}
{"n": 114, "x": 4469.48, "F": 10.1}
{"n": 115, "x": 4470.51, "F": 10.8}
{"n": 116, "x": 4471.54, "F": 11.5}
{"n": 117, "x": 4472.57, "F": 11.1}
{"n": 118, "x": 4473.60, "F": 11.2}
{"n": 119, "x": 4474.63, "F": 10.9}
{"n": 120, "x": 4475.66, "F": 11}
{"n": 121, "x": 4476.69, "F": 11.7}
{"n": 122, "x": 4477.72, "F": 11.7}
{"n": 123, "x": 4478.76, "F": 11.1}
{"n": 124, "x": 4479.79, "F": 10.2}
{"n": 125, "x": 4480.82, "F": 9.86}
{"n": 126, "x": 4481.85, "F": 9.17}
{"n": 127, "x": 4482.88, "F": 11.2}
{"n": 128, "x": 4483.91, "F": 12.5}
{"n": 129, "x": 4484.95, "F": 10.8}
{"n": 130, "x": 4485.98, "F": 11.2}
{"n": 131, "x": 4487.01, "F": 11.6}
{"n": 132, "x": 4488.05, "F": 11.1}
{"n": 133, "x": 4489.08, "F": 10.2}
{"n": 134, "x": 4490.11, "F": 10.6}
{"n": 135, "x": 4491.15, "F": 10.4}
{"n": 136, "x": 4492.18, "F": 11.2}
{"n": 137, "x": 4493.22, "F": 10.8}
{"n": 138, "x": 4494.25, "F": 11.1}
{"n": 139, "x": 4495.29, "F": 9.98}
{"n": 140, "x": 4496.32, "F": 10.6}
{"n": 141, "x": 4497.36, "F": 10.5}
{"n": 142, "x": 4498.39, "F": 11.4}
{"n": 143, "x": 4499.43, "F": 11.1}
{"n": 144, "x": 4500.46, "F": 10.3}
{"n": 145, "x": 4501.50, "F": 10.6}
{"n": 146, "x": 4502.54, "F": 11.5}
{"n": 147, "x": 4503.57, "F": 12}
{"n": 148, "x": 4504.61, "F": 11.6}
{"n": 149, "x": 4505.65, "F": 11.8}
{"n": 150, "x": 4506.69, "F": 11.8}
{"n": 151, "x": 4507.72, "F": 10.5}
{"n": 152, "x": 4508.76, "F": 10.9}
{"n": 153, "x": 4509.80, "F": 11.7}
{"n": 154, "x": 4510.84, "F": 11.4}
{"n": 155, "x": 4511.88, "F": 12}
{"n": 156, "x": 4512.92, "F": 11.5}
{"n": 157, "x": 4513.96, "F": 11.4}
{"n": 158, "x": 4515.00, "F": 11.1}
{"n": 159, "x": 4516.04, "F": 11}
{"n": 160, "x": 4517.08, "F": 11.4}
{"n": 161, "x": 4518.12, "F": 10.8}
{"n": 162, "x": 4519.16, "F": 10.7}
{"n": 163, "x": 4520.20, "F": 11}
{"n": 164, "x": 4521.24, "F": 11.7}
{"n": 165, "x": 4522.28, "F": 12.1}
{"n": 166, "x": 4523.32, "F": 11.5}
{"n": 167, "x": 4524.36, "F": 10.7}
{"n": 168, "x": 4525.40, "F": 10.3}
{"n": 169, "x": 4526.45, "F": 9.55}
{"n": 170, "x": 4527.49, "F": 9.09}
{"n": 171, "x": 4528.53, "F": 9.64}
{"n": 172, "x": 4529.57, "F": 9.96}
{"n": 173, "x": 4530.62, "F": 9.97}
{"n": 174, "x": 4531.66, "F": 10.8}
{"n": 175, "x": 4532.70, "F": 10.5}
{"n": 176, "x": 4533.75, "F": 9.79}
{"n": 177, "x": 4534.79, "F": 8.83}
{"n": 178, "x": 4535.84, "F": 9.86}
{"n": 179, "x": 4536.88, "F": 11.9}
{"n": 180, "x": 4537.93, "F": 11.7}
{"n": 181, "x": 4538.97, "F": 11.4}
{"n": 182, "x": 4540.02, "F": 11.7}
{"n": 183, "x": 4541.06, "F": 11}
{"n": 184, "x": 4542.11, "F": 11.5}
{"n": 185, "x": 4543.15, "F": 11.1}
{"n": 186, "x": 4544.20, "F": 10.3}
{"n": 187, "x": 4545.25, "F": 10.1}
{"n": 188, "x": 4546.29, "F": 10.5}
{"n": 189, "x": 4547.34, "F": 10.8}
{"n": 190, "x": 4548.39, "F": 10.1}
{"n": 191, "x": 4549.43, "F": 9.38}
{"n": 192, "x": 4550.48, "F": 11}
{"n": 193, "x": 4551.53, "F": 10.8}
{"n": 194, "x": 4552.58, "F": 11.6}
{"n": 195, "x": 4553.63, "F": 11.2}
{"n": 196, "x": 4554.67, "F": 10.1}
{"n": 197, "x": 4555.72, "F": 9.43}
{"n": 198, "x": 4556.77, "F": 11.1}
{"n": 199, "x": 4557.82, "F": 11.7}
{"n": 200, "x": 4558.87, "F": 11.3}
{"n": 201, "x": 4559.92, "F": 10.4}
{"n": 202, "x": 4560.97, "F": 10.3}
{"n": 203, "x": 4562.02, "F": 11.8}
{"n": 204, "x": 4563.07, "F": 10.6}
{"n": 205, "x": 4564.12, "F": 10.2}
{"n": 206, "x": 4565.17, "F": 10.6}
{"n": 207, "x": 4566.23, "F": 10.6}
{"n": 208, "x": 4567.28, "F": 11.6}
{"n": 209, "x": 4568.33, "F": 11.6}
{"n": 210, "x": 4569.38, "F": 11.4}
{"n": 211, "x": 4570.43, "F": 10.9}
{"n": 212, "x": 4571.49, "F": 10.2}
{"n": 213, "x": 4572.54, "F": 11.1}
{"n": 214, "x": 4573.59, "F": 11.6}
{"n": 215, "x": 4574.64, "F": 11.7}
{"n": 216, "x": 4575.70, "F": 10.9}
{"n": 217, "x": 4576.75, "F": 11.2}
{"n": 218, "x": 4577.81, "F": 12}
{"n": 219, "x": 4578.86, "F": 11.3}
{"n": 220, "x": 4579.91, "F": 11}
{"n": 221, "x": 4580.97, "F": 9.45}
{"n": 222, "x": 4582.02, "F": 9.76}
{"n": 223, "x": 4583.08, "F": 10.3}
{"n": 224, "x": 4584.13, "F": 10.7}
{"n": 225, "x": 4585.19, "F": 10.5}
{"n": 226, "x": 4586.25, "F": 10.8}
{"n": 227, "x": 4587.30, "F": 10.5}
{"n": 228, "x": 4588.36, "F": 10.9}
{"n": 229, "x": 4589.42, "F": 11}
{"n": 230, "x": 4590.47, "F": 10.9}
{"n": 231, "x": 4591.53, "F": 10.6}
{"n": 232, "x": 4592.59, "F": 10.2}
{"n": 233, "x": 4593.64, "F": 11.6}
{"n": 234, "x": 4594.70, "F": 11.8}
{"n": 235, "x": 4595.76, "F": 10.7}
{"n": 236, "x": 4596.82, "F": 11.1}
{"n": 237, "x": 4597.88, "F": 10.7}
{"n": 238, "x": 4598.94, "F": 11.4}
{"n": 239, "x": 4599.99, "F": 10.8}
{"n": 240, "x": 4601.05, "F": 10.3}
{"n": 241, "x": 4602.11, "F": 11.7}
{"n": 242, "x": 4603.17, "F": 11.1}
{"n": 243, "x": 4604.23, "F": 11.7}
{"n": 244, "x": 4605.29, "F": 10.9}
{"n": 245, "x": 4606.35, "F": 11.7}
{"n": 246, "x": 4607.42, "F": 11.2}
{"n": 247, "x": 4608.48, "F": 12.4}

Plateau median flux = 11.0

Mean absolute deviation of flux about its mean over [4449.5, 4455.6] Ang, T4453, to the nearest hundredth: 0.32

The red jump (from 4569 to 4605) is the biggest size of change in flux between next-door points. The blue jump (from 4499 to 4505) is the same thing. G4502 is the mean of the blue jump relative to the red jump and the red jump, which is 1.07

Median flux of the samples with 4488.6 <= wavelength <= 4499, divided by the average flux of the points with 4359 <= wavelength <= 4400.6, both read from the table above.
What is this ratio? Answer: 1.07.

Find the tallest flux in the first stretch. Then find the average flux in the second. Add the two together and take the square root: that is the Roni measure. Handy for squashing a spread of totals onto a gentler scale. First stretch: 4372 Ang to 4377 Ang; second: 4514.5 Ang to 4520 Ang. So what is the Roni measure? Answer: 4.75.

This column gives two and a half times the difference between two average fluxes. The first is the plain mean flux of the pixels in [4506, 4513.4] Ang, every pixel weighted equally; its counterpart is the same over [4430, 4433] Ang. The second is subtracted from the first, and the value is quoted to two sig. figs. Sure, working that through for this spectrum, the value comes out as 2.6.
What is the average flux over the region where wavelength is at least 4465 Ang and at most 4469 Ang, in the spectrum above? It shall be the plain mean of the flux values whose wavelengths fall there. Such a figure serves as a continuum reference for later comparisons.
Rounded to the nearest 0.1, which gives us 10.4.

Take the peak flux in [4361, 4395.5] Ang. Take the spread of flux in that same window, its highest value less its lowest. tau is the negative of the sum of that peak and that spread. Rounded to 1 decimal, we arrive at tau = -17.9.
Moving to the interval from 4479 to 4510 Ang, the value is -15.8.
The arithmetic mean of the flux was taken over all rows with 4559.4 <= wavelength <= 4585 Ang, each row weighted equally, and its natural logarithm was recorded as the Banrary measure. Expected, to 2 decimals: 2.39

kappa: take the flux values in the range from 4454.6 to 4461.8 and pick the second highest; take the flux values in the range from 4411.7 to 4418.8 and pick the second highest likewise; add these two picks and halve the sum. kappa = 10.5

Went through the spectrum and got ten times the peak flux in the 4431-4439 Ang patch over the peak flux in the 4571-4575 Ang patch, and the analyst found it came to 9.7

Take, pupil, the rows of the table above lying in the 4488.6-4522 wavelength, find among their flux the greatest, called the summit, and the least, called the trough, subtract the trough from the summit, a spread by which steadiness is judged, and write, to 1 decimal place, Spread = 2.0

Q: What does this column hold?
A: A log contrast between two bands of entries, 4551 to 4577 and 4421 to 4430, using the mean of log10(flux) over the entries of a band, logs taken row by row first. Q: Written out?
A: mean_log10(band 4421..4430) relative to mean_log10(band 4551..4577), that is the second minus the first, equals -0.019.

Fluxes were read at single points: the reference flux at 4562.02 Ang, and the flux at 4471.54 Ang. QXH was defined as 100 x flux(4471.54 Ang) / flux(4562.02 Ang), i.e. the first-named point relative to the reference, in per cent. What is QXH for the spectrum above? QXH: 97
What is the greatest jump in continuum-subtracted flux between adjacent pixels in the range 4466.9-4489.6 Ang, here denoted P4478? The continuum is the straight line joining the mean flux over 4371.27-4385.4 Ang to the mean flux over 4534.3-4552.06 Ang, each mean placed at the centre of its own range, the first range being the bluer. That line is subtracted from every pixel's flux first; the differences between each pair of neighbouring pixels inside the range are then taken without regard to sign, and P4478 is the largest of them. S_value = 2.02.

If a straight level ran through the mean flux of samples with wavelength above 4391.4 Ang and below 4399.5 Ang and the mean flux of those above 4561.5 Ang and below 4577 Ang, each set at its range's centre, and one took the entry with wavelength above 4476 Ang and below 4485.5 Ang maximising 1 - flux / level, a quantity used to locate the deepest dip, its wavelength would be 4481.85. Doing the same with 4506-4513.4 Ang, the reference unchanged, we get 4507.72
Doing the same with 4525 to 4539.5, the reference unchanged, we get 4534.79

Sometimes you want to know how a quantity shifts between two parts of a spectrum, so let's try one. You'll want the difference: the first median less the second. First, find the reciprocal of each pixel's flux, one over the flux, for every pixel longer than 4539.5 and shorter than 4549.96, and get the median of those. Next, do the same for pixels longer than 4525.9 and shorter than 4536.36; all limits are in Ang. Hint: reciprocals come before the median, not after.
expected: -0.0079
